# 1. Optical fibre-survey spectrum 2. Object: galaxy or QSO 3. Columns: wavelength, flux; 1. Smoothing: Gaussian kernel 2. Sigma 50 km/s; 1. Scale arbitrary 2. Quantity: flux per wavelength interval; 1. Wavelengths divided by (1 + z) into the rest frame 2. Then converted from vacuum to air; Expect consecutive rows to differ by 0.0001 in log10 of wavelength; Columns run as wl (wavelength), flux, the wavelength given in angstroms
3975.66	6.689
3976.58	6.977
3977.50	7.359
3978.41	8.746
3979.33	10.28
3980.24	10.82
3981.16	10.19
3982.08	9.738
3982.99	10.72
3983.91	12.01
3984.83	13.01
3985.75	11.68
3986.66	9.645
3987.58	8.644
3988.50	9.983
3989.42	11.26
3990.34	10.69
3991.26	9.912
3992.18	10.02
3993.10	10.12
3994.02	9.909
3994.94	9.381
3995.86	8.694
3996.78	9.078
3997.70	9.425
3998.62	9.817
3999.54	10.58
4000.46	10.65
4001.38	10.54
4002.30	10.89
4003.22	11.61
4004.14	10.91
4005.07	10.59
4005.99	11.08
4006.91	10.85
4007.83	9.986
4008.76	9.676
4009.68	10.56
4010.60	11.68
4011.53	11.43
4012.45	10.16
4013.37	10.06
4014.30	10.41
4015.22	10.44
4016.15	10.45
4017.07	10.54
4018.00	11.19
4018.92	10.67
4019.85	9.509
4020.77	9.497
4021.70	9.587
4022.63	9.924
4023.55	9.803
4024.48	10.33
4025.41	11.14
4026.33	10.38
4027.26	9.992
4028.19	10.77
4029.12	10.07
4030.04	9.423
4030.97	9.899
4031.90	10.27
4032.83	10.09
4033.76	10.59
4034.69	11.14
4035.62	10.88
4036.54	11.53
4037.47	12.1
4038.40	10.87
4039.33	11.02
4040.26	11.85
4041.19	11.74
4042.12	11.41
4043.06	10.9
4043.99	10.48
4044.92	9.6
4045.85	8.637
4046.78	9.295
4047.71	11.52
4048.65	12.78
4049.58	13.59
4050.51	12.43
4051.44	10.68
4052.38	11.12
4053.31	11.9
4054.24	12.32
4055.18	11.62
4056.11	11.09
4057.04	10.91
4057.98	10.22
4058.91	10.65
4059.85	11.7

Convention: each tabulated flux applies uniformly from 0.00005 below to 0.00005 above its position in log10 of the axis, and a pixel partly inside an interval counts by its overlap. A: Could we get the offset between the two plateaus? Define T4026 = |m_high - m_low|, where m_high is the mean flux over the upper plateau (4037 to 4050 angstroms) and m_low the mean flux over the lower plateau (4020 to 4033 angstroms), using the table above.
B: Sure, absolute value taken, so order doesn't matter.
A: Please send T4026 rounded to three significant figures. 1.04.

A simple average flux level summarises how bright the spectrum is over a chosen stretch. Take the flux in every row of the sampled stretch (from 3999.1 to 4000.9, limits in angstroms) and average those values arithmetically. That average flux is 10.6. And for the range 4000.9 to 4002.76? 10.7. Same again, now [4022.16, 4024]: 9.9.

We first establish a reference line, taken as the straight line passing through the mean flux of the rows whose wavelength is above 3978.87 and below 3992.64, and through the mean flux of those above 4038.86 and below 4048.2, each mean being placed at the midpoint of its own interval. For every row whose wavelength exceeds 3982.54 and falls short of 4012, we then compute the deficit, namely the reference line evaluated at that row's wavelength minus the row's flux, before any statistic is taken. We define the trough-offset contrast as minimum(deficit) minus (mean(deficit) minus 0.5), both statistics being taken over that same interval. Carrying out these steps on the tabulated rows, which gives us -2.1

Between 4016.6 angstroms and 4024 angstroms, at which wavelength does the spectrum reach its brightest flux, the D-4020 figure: 4018.00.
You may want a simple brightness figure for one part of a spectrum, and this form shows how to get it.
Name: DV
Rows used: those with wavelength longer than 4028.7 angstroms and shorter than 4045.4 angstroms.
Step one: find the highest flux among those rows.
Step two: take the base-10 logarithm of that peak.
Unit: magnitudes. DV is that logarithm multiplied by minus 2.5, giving -2.71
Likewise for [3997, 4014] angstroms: -2.67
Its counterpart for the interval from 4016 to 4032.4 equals -2.62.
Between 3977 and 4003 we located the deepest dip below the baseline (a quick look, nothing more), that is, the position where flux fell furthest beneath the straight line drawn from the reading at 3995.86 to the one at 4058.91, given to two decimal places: 3977.50 angstroms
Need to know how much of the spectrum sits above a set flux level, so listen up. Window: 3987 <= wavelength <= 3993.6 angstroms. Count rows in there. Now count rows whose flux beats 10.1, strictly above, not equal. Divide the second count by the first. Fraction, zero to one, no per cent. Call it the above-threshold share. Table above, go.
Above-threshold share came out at 0.43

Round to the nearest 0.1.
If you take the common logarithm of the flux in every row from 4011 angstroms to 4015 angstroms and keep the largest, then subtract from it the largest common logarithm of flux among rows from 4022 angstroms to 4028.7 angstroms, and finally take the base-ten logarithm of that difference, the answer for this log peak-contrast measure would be -2.0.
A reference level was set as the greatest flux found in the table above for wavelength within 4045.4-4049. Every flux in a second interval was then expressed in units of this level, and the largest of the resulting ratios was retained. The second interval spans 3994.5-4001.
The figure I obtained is 0.83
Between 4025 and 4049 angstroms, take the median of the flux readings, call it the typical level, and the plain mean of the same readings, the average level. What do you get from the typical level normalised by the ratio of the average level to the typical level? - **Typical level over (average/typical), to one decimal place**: 10.9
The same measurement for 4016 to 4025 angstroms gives 10.1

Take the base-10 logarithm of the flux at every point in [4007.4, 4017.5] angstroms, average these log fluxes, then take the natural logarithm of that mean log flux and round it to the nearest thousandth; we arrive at 0.020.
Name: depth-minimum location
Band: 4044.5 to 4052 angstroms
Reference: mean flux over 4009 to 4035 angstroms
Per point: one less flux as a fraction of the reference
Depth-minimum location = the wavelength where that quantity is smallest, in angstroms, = 4049.58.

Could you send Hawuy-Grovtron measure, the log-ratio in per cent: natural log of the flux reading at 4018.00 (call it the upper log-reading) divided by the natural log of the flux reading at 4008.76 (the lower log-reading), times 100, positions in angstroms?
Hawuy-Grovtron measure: 106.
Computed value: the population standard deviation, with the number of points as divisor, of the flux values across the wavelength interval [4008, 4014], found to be 0.73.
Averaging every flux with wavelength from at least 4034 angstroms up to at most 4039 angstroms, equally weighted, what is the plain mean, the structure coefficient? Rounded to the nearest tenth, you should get 11.3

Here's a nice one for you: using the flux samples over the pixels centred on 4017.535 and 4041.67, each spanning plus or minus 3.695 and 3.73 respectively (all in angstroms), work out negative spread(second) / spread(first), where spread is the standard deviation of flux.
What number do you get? -1.27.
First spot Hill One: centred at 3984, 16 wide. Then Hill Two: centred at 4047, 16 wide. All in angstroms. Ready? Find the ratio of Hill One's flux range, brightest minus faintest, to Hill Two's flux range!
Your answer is 1.2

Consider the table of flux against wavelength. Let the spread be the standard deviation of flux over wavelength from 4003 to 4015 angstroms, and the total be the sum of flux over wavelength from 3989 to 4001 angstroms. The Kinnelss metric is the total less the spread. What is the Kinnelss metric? 129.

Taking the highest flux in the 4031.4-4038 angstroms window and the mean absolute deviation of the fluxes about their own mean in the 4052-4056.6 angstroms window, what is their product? 4.9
